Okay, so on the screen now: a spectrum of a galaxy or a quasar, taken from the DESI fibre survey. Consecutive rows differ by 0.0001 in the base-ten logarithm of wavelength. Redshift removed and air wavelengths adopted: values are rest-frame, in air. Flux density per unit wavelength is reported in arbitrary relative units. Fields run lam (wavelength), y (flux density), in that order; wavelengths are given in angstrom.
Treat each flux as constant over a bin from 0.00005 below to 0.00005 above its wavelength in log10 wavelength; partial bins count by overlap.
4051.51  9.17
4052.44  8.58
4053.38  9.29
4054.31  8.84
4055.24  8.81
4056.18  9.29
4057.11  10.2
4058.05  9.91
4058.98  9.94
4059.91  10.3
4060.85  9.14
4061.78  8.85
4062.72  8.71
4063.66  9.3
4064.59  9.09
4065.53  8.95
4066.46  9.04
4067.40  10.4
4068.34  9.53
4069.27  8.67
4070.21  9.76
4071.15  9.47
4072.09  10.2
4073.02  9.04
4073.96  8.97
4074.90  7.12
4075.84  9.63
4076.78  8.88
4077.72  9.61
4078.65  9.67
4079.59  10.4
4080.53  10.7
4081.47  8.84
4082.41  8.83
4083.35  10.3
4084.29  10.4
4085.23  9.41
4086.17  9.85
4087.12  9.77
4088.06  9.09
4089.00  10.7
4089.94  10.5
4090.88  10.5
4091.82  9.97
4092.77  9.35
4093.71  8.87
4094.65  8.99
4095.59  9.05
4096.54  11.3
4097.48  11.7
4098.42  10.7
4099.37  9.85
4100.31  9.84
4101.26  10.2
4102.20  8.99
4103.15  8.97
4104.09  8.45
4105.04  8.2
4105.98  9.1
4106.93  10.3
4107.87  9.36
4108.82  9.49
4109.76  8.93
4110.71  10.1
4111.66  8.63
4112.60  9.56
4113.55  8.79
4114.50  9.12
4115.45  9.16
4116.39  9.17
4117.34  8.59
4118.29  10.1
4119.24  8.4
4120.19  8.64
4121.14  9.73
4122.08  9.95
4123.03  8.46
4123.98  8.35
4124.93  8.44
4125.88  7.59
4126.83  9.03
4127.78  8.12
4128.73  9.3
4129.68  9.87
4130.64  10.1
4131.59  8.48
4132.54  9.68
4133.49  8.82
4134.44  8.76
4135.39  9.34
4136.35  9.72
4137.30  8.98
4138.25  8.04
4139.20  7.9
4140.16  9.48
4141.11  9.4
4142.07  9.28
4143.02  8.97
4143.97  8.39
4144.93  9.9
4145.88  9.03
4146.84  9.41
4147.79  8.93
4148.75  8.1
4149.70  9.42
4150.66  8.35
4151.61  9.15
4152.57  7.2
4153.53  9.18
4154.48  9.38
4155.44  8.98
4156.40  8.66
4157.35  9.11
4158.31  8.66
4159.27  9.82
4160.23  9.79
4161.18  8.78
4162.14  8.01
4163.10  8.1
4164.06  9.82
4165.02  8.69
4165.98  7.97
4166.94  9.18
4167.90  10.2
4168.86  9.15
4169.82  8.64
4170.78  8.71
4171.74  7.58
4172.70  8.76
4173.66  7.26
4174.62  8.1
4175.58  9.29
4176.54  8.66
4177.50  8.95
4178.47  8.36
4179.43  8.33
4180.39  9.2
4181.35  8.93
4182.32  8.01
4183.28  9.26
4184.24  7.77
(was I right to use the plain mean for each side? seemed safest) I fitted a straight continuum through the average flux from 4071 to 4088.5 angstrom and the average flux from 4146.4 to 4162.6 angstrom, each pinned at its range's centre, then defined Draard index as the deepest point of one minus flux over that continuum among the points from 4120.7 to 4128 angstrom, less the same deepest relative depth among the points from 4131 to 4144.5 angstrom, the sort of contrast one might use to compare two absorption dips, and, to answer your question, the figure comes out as 0.0444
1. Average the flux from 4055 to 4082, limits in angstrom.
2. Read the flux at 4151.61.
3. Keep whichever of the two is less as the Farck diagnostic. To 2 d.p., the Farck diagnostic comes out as 9.15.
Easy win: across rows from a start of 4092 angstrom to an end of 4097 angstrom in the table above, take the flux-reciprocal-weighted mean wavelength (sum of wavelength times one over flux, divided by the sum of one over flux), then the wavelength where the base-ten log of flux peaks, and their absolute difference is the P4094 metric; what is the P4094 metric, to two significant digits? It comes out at 2.0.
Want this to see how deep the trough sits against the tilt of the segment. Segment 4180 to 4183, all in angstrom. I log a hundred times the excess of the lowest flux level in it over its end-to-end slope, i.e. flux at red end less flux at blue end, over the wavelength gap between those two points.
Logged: 863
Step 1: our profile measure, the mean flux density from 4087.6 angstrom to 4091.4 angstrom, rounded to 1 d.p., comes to 10.2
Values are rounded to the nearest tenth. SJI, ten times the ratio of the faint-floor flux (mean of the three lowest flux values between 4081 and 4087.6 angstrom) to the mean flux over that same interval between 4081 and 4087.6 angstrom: 9.4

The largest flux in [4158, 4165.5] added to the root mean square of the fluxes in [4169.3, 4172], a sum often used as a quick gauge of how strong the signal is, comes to 18.1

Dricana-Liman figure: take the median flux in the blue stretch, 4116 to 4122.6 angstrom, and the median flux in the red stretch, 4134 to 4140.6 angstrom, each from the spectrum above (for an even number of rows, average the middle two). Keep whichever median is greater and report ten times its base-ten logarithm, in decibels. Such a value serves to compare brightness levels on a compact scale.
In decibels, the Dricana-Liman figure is 9.6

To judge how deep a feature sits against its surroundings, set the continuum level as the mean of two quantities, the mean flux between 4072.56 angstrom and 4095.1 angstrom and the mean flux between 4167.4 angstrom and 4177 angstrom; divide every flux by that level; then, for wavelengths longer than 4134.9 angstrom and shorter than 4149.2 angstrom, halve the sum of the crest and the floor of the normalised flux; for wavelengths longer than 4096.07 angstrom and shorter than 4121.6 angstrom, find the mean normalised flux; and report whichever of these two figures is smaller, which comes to 0.978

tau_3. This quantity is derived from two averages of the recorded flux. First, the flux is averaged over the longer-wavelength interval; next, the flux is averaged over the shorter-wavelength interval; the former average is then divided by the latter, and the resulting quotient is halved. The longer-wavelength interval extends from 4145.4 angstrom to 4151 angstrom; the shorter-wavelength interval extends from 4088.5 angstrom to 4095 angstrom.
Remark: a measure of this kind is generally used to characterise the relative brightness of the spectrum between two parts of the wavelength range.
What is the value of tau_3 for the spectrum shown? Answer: 0.451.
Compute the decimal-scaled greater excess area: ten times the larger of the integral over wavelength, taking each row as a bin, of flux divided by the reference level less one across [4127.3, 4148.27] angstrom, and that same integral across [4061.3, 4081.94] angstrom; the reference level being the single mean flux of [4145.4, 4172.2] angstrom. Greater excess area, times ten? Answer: 11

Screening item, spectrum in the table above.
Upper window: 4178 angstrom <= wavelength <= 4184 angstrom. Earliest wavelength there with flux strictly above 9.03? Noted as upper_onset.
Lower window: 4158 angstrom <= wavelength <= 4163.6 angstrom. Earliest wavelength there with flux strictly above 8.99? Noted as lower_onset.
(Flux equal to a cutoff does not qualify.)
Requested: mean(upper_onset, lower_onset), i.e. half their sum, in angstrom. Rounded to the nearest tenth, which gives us 4169.8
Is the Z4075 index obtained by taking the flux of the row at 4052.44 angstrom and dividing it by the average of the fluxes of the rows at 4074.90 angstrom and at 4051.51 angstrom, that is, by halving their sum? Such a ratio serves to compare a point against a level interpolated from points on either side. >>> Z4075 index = 1.05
